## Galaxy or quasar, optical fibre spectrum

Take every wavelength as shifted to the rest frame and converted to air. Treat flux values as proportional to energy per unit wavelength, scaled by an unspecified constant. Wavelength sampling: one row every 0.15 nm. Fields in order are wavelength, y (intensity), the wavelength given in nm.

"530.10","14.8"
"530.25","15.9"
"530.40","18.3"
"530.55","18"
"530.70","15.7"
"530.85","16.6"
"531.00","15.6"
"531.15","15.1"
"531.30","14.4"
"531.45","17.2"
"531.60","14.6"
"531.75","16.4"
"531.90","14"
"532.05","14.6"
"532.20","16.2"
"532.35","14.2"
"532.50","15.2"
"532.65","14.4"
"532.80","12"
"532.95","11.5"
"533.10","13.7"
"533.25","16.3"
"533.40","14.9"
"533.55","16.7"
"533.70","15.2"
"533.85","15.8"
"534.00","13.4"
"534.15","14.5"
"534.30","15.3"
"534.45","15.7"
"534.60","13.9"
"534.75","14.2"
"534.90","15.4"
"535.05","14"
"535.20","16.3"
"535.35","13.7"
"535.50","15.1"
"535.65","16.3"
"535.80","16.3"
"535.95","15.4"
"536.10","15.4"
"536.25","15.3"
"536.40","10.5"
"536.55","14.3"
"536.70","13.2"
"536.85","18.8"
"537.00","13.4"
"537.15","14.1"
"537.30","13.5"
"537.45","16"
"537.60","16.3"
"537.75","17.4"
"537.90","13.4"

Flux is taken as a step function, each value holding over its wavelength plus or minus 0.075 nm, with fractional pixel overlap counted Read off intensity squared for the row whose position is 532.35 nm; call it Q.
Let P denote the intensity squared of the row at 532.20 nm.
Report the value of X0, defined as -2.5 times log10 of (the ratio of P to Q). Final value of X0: -0.29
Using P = 262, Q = 202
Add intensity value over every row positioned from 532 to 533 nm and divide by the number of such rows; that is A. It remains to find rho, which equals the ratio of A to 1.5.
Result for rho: 9.3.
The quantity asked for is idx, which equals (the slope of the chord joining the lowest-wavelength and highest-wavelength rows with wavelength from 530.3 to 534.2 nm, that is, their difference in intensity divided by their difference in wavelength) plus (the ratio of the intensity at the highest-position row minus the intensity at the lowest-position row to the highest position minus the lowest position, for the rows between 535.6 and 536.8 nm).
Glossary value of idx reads -4.0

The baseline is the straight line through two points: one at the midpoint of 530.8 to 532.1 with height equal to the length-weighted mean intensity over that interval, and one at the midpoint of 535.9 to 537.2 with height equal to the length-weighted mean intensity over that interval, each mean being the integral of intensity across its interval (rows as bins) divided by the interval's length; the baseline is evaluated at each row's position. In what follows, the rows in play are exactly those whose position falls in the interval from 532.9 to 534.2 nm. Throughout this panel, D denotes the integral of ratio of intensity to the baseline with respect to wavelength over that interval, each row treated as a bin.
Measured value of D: 1.3 nm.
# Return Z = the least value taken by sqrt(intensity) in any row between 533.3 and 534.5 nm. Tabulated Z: 3.66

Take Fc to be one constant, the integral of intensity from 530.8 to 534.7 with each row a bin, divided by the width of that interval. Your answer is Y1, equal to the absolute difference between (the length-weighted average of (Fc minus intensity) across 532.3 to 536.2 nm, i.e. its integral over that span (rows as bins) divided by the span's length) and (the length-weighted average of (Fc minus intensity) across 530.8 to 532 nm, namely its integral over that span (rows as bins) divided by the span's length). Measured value 0.6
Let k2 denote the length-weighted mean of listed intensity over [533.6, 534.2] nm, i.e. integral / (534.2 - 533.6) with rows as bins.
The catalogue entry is 14.8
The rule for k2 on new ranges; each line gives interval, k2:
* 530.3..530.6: 18.0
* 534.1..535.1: 14.7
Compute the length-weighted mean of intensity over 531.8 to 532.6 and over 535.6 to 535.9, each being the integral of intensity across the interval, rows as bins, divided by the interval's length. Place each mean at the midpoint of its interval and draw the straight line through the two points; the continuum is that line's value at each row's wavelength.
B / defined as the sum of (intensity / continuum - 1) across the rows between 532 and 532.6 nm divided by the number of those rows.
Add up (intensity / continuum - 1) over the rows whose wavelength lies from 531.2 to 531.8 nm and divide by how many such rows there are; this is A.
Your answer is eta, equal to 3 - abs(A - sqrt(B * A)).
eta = 2.96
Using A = 0.070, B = 0.01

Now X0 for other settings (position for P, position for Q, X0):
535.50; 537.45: 0.13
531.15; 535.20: 0.17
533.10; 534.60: 0.03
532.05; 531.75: 0.25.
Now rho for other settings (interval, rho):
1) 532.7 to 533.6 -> 9.5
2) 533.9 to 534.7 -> 9.7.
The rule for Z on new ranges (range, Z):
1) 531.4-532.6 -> 3.74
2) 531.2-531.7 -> 3.79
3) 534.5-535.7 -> 3.70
